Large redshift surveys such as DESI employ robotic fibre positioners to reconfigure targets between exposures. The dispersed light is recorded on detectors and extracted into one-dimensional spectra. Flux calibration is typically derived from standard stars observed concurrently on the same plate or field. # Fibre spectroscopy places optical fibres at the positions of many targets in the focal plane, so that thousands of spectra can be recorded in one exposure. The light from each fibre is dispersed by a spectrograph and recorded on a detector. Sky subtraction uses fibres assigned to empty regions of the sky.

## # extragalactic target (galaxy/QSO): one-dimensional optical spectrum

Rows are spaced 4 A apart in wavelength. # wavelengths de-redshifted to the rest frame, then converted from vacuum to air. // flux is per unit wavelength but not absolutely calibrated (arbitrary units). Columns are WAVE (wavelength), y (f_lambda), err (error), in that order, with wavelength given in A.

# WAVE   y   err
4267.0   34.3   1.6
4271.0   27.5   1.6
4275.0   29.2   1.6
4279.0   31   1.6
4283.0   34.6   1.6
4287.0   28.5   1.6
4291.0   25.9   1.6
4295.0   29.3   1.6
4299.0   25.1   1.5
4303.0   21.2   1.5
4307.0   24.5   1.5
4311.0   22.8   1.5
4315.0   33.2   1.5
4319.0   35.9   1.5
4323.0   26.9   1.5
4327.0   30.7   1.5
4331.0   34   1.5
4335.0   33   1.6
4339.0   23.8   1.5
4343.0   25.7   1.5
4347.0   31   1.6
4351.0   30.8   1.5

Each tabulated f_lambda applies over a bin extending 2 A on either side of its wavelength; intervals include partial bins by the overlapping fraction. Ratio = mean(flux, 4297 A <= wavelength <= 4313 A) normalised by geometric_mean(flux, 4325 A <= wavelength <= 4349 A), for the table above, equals 0.79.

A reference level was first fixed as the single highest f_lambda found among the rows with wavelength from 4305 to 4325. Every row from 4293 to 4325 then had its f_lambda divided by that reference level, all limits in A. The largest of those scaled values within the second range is 1.00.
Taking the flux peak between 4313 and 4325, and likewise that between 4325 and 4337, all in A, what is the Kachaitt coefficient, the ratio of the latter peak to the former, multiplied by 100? 95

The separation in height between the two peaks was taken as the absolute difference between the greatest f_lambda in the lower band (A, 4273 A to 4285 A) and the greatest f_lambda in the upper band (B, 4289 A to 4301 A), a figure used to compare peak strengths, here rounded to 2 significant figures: 5.3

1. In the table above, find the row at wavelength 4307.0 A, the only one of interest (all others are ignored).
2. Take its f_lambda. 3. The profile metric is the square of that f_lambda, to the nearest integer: 600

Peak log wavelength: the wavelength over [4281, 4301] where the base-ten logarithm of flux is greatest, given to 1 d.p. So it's 4283.0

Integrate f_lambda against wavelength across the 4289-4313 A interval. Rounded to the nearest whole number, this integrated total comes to 595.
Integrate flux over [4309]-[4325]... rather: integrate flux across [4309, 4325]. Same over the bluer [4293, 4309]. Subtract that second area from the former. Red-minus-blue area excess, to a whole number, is 75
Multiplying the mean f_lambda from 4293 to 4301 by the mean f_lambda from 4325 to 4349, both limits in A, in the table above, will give 808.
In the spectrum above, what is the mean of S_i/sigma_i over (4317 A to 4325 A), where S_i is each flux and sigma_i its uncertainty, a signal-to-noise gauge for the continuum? 21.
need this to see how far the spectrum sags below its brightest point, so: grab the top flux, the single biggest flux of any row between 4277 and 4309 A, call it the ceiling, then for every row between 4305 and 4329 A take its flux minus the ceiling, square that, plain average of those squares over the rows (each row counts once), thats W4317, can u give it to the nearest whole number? 53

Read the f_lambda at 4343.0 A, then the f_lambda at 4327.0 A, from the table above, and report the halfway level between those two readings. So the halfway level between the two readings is 28.2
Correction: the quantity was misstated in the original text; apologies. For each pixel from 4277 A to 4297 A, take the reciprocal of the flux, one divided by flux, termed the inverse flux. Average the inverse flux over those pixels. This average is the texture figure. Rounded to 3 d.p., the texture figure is 0.034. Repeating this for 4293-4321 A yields 0.038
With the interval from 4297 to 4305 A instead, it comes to 0.044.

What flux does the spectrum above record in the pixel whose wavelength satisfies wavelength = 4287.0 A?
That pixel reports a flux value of 28.5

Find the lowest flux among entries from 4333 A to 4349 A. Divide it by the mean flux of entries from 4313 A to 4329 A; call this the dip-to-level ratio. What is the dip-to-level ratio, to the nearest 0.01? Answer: 0.75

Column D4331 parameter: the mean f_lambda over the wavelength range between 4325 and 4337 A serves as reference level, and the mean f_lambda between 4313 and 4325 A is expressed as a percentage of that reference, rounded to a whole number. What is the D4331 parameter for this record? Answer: 98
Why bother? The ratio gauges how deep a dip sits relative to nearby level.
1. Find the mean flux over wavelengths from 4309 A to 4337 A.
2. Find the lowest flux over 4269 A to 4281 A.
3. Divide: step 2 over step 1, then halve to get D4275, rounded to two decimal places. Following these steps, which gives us 0.44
